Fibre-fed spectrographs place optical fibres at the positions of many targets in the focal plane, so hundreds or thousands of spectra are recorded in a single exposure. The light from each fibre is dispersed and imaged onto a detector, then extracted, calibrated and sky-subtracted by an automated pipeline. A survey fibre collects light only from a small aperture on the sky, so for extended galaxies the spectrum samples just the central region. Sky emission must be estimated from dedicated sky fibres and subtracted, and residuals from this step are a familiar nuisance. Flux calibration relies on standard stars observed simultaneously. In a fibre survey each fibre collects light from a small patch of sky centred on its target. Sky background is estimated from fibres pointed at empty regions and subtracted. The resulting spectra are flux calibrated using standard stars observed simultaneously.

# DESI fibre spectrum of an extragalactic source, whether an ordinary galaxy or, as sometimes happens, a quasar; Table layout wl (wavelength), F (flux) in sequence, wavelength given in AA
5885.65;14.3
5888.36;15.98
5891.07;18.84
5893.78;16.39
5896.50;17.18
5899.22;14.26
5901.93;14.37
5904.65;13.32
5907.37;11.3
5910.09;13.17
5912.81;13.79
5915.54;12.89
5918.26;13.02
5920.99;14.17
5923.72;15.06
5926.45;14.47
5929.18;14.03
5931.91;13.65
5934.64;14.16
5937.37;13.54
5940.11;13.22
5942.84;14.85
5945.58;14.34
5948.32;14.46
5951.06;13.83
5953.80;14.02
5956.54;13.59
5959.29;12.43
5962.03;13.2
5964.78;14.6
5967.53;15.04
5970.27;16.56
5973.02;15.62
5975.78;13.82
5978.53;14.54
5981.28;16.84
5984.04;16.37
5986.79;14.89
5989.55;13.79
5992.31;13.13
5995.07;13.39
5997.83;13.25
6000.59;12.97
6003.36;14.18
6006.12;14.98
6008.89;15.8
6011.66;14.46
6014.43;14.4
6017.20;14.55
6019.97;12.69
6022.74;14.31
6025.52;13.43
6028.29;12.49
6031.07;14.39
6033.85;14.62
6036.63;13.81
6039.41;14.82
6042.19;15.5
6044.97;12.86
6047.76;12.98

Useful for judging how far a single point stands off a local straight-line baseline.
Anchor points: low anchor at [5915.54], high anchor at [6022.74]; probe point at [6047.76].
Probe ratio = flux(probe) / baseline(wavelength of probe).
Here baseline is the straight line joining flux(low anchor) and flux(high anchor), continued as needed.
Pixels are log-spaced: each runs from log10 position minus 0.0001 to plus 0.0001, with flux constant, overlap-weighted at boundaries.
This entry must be 0.89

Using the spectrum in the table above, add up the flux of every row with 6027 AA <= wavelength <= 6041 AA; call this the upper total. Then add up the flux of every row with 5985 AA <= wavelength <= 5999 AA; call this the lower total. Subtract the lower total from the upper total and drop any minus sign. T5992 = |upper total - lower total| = 1.7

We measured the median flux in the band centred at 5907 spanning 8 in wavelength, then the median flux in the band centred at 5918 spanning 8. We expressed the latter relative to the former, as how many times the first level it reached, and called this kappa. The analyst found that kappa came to 0.99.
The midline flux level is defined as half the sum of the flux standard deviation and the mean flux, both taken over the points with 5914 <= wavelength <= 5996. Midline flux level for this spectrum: 7.7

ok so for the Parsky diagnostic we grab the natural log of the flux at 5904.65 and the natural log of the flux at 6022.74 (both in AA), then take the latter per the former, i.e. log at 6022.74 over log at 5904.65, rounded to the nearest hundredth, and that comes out 1.03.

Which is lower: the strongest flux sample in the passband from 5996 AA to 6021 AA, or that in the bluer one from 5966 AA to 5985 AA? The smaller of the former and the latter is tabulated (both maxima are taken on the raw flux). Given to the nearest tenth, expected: 15.8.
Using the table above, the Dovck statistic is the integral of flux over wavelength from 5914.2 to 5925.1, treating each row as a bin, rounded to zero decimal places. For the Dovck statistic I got 150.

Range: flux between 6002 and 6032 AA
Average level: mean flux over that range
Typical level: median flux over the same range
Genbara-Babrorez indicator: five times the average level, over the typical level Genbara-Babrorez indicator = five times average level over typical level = 4.92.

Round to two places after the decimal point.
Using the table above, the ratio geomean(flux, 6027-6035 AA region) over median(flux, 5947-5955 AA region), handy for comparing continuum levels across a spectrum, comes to 0.98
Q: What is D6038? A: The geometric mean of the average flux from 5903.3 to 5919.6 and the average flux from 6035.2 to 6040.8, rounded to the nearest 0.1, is 13.6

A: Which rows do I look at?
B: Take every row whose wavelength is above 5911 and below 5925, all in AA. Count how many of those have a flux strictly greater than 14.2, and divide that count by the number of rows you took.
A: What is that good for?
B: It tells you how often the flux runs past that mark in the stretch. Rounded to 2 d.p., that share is 0.20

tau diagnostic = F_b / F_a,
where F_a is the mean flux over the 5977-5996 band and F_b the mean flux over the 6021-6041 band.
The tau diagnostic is 0.95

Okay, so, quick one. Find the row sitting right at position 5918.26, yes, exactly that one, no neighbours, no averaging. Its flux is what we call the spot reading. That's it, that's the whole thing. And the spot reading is 13.02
